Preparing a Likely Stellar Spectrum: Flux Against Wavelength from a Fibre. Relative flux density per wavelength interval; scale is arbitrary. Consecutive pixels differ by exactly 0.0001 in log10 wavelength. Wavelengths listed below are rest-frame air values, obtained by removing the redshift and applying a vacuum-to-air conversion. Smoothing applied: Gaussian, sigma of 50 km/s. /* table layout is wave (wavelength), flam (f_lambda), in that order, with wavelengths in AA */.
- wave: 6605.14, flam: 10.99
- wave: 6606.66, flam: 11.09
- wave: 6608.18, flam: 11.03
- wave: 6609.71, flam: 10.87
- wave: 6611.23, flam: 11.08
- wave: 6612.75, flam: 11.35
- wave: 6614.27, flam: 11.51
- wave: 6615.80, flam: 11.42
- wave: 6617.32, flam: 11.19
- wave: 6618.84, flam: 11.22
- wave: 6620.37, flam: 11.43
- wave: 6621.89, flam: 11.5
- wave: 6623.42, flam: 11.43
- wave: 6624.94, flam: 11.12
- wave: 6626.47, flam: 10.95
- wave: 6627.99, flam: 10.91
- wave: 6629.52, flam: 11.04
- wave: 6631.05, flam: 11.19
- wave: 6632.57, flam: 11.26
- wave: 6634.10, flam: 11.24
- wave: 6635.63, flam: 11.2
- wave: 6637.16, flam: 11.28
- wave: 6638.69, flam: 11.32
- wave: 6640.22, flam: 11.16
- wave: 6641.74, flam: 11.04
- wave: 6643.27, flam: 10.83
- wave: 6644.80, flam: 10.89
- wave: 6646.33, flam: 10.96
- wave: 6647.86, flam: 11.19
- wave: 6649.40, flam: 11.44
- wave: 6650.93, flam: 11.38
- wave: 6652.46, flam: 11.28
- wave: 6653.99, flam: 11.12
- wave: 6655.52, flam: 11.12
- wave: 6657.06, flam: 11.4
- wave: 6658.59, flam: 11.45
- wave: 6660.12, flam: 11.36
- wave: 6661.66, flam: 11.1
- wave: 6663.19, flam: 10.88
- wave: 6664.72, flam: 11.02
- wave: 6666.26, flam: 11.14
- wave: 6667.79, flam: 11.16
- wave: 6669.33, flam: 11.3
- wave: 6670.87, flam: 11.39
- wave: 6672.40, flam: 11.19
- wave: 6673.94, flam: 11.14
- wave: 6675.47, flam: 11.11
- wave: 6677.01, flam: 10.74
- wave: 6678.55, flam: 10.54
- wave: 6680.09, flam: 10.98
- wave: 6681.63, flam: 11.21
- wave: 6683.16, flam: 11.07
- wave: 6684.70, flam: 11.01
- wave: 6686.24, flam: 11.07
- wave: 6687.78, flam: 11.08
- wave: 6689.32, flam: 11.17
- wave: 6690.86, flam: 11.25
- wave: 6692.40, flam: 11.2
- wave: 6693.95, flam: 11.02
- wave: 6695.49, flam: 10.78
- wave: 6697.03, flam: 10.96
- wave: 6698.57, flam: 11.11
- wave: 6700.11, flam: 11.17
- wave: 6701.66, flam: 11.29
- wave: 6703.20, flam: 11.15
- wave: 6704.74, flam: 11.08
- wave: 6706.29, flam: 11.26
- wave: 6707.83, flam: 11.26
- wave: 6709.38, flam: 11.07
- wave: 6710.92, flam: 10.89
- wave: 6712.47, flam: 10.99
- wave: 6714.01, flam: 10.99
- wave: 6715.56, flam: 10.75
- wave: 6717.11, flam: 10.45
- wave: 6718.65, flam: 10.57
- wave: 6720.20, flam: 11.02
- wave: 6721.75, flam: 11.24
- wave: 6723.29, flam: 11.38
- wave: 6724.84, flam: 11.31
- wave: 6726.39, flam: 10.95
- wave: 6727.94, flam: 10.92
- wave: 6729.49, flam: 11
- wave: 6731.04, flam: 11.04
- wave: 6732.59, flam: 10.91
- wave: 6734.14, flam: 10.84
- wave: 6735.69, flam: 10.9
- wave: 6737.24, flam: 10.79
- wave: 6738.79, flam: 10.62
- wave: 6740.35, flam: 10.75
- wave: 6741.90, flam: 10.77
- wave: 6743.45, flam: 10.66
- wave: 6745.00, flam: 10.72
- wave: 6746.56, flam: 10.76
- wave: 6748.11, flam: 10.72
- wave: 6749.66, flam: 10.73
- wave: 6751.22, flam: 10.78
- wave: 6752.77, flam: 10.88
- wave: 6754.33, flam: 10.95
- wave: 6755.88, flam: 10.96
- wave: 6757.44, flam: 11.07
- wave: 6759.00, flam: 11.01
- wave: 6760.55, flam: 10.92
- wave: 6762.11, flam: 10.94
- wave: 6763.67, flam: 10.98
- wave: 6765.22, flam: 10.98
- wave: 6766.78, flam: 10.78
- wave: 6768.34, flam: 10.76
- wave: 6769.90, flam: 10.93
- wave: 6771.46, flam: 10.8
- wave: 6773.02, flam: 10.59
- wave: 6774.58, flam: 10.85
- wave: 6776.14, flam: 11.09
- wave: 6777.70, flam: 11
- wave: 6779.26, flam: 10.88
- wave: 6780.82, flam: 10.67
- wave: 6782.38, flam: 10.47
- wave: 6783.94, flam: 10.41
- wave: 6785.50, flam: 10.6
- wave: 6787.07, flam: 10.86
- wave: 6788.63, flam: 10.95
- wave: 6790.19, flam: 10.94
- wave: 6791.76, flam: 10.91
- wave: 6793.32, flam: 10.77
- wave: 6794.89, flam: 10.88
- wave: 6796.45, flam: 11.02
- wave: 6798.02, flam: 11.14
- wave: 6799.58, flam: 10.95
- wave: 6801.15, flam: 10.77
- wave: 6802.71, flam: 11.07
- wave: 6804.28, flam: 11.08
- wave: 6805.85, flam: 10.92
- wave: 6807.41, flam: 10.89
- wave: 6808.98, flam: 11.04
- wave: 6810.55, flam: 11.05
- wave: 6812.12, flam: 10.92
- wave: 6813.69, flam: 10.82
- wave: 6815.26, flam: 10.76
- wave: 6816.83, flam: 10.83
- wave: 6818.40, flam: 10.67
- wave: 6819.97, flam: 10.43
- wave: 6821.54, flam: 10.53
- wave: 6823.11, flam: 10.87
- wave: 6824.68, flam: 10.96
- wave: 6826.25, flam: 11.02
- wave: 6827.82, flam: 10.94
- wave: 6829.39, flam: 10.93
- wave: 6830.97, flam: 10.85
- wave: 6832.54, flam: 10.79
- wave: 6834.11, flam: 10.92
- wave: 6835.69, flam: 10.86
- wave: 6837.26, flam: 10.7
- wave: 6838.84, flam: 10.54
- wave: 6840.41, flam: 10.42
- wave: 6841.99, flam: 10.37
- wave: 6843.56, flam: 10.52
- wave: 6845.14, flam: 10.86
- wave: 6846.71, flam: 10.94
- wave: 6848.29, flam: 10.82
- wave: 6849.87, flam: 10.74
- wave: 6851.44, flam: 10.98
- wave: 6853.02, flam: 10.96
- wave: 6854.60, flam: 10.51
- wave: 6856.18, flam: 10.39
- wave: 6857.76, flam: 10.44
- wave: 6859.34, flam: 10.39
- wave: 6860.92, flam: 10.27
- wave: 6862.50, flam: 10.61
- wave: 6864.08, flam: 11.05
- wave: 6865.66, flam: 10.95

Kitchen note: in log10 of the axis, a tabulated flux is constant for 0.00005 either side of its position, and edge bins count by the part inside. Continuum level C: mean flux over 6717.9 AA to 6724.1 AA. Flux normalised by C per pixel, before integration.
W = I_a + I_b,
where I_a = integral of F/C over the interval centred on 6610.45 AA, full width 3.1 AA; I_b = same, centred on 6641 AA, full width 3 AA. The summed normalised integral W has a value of 6.09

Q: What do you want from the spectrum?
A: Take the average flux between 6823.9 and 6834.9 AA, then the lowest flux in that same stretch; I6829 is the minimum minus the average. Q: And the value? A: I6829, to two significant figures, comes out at -0.13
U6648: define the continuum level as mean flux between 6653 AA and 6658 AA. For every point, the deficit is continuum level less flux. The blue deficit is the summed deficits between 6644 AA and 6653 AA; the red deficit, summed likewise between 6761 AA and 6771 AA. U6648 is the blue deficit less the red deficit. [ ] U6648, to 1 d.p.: -1.8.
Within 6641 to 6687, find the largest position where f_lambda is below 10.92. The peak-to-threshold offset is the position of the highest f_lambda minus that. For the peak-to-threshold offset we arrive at -20.0 AA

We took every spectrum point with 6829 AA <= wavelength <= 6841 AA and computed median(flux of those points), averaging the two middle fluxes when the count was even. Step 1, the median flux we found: 10.8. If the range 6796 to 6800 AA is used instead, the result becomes 11.0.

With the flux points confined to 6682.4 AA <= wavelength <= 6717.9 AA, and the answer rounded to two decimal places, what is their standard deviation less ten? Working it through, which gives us -9.81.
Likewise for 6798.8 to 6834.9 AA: -9.84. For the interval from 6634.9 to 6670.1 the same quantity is -9.82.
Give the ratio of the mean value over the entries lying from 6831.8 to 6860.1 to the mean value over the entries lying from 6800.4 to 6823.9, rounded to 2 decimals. 0.98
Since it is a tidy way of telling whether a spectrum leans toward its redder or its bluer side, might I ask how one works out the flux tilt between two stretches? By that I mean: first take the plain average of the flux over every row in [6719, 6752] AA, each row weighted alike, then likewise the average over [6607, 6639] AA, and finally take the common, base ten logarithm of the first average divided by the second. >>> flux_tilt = -0.013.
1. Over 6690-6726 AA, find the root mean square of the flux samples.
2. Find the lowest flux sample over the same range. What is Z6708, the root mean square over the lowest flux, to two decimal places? 1.06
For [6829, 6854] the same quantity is 1.04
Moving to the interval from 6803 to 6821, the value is 1.04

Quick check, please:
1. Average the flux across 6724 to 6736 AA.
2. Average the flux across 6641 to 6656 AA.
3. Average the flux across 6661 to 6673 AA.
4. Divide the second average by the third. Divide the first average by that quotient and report 11.0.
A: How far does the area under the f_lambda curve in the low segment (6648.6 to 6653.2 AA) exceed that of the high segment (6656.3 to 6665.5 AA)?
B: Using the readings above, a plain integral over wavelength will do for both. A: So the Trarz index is -51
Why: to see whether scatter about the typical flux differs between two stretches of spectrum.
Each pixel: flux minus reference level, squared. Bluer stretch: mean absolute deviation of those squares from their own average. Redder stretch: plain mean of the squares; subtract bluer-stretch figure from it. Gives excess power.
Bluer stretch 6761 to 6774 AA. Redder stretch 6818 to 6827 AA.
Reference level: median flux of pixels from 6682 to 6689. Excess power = 0.10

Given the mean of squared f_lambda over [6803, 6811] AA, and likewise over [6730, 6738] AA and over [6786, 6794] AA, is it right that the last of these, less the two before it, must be -121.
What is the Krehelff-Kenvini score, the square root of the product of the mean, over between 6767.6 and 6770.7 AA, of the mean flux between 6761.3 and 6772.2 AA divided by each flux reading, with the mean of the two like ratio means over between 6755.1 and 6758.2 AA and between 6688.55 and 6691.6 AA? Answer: 0.99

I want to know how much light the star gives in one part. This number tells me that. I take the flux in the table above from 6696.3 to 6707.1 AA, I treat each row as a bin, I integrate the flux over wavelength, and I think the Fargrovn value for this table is 120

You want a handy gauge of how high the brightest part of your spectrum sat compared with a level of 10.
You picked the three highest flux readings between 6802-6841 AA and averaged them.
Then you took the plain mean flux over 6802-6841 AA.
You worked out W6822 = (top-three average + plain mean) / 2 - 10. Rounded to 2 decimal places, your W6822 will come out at 0.95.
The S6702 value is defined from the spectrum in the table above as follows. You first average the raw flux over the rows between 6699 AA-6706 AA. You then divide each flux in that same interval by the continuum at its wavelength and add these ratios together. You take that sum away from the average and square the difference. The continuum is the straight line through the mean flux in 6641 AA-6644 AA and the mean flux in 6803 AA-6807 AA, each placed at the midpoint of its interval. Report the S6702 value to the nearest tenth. 50.3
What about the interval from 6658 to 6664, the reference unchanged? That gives 50.5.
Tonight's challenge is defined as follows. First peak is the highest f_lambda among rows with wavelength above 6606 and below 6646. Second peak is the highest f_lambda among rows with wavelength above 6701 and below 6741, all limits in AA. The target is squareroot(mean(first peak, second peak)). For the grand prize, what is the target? 3.38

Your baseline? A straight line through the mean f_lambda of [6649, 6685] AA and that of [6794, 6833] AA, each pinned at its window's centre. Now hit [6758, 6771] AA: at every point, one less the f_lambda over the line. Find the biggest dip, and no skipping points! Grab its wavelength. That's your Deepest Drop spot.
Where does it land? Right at 6768.34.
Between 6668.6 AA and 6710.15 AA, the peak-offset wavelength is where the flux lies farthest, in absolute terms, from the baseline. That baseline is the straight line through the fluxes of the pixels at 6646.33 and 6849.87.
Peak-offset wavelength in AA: 6670.87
